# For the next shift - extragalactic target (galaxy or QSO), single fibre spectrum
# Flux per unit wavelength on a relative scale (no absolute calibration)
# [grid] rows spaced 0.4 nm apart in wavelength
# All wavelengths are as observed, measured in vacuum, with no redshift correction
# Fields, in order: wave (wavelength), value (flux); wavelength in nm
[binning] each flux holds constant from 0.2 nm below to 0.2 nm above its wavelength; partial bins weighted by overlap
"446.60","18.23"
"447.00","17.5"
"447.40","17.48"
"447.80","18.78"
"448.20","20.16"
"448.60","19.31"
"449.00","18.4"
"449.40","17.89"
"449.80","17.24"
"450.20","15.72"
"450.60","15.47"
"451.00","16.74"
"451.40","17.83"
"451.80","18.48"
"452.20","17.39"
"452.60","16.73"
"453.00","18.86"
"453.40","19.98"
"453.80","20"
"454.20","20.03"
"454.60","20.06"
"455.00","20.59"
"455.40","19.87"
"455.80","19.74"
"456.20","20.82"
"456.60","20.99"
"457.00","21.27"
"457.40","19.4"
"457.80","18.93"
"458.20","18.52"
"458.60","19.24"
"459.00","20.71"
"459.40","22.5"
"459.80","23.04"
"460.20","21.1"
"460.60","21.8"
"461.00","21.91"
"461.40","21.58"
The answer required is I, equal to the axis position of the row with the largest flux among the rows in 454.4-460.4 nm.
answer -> 459.80 nm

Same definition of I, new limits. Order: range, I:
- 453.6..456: 455.00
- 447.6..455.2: 455.00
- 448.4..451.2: 448.60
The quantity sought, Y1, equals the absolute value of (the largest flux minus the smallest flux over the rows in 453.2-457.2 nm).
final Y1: 1.5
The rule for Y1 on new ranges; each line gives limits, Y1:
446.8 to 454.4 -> 4.7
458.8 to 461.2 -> 2.3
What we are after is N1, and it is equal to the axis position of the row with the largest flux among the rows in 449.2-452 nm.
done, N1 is 451.80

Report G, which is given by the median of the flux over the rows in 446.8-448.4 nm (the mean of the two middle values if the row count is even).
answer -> 18.1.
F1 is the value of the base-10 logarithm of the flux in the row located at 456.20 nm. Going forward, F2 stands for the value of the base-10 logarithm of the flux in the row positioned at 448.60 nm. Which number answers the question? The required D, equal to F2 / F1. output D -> 0.98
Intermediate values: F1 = 1.32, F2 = 1.29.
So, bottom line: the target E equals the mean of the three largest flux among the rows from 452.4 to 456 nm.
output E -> 20.2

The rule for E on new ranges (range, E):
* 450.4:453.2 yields 18.4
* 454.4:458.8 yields 21.0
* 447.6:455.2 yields 20.3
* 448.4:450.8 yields 18.5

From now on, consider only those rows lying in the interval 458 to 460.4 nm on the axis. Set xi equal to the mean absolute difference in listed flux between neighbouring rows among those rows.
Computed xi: 1.29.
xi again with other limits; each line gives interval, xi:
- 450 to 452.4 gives 0.87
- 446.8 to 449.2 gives 0.89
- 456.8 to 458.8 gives 0.87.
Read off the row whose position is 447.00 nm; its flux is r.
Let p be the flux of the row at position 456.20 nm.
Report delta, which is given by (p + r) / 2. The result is 19.2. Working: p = 20.82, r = 17.5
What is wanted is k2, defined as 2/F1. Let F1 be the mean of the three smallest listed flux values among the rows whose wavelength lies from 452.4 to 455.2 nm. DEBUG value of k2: 0.108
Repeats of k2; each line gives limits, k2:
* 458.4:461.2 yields 0.098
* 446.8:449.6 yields 0.113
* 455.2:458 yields 0.103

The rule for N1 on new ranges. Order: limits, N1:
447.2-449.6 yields 448.20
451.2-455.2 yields 455.00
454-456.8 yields 456.60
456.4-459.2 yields 457.00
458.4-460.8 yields 459.80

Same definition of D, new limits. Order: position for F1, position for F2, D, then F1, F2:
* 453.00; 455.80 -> 1.02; 1.28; 1.30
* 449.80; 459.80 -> 1.10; 1.24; 1.36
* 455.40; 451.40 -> 0.96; 1.30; 1.25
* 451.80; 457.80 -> 1.01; 1.27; 1.28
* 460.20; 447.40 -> 0.94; 1.32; 1.24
